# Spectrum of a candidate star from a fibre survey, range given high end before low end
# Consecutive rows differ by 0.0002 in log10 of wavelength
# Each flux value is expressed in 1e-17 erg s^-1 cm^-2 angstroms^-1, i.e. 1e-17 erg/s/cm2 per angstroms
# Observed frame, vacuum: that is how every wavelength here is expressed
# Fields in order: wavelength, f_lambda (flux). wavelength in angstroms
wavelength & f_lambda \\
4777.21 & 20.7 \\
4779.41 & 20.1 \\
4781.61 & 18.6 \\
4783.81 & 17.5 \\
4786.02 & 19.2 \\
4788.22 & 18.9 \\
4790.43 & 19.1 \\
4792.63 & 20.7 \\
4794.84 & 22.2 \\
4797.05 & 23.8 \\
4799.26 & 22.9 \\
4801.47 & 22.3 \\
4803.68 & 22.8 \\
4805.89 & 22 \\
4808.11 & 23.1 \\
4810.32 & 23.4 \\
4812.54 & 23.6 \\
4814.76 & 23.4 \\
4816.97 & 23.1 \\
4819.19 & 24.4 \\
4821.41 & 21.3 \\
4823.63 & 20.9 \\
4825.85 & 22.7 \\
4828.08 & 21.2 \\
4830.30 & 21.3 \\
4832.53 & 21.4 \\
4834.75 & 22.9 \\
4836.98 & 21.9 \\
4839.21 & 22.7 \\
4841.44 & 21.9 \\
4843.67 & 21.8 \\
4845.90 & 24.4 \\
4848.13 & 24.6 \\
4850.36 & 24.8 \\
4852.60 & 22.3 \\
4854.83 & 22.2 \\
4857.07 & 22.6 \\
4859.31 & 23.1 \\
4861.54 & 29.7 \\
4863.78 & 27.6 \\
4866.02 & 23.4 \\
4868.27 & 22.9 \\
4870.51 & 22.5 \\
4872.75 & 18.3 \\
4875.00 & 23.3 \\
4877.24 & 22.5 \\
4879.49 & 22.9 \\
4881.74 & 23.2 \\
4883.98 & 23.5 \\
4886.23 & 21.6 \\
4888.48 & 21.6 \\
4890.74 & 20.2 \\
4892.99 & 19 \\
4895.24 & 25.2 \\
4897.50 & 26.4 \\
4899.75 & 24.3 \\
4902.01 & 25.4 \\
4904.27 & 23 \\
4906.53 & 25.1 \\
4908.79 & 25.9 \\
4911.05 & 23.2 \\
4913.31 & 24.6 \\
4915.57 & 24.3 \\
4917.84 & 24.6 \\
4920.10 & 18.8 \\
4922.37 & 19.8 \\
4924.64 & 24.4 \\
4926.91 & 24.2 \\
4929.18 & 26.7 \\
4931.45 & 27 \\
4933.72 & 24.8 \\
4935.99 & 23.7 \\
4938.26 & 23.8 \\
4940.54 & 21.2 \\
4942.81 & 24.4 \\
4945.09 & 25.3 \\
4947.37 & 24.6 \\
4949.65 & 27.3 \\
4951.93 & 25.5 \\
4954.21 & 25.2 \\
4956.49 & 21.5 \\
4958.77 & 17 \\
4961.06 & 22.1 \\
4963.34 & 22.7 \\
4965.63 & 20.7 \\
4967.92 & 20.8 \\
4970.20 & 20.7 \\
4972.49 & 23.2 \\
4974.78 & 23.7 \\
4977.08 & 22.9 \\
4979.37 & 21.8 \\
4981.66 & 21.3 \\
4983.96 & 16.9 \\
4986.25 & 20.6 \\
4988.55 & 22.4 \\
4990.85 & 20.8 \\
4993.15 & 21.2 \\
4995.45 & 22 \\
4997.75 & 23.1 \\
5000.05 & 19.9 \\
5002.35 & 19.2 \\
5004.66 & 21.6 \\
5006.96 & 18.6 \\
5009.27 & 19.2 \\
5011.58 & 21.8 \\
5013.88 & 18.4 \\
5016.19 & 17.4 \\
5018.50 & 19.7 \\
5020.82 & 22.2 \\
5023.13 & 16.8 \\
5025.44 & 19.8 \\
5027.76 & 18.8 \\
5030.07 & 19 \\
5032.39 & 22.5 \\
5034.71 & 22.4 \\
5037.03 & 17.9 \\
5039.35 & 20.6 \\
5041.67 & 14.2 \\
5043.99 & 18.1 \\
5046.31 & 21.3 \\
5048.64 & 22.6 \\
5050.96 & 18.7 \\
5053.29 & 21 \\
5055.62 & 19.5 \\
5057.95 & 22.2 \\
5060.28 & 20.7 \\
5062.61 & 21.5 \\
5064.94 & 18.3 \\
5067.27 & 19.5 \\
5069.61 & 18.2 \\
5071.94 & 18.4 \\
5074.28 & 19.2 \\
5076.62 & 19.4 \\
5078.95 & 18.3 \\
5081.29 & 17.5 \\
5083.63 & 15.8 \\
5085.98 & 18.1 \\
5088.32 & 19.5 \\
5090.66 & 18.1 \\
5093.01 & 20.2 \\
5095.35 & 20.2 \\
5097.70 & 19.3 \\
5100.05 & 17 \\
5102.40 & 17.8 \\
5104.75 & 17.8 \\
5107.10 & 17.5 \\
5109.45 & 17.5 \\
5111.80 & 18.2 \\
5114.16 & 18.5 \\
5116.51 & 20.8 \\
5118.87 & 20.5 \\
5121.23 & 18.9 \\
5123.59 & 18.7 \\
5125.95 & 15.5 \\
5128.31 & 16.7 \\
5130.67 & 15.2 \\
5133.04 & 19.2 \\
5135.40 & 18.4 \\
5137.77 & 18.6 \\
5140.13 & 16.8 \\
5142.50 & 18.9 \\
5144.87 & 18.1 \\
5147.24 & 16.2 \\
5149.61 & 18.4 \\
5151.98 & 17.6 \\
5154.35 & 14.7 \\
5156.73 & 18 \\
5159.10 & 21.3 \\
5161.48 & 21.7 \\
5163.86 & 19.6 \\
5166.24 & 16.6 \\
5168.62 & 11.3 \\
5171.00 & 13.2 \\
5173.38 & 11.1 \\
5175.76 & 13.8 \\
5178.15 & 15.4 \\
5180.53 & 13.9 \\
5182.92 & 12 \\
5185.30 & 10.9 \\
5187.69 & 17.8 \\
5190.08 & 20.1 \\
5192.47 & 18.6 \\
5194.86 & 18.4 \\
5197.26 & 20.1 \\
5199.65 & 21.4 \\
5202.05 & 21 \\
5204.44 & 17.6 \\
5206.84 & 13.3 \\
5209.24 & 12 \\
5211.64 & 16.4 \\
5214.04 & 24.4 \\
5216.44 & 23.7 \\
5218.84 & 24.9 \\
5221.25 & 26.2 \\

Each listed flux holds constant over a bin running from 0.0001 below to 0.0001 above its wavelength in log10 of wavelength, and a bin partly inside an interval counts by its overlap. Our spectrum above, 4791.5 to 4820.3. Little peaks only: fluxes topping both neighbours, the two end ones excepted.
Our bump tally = 3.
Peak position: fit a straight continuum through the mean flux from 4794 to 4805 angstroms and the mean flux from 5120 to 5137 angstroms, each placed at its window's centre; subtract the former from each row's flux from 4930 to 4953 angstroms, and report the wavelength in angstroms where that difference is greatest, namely 4949.65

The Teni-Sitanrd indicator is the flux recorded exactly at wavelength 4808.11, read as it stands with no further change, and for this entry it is 23.1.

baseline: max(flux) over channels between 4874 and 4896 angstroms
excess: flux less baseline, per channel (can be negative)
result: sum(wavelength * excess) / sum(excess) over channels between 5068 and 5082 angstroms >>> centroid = 5075.6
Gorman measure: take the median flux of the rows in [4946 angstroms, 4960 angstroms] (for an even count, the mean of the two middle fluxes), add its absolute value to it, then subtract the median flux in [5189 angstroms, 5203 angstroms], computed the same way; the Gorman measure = 29.7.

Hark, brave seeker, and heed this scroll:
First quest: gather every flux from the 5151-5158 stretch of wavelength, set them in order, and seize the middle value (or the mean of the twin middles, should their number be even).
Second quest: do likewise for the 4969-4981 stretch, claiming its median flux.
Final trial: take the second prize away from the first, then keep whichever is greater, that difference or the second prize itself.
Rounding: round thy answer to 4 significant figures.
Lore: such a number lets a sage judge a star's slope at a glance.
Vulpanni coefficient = 22.90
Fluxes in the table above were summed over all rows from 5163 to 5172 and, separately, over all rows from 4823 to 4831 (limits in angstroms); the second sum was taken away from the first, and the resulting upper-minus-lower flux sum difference -25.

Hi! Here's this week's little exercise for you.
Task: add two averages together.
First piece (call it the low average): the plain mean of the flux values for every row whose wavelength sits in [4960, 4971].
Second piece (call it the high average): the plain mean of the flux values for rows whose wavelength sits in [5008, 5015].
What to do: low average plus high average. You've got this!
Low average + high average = 41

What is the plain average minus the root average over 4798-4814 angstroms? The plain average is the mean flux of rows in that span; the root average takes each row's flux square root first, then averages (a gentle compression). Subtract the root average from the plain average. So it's 18.1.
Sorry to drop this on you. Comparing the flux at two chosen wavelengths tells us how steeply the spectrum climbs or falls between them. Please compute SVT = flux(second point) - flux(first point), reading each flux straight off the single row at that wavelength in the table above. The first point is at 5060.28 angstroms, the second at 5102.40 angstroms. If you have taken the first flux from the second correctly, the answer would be -3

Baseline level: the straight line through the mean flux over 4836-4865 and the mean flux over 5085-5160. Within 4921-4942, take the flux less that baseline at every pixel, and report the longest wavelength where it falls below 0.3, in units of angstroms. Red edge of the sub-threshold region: 4940.54 angstroms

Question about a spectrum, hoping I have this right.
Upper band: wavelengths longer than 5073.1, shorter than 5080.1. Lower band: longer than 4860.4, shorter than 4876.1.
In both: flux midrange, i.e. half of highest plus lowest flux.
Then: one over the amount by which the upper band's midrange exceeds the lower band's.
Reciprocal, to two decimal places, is -0.19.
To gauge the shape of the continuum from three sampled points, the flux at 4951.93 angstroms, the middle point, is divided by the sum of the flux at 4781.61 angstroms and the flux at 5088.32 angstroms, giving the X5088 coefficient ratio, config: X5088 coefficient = 0.67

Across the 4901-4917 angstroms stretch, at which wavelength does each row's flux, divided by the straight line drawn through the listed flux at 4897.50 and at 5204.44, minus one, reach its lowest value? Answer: 4904.27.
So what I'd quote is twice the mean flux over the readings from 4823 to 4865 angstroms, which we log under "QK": 46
